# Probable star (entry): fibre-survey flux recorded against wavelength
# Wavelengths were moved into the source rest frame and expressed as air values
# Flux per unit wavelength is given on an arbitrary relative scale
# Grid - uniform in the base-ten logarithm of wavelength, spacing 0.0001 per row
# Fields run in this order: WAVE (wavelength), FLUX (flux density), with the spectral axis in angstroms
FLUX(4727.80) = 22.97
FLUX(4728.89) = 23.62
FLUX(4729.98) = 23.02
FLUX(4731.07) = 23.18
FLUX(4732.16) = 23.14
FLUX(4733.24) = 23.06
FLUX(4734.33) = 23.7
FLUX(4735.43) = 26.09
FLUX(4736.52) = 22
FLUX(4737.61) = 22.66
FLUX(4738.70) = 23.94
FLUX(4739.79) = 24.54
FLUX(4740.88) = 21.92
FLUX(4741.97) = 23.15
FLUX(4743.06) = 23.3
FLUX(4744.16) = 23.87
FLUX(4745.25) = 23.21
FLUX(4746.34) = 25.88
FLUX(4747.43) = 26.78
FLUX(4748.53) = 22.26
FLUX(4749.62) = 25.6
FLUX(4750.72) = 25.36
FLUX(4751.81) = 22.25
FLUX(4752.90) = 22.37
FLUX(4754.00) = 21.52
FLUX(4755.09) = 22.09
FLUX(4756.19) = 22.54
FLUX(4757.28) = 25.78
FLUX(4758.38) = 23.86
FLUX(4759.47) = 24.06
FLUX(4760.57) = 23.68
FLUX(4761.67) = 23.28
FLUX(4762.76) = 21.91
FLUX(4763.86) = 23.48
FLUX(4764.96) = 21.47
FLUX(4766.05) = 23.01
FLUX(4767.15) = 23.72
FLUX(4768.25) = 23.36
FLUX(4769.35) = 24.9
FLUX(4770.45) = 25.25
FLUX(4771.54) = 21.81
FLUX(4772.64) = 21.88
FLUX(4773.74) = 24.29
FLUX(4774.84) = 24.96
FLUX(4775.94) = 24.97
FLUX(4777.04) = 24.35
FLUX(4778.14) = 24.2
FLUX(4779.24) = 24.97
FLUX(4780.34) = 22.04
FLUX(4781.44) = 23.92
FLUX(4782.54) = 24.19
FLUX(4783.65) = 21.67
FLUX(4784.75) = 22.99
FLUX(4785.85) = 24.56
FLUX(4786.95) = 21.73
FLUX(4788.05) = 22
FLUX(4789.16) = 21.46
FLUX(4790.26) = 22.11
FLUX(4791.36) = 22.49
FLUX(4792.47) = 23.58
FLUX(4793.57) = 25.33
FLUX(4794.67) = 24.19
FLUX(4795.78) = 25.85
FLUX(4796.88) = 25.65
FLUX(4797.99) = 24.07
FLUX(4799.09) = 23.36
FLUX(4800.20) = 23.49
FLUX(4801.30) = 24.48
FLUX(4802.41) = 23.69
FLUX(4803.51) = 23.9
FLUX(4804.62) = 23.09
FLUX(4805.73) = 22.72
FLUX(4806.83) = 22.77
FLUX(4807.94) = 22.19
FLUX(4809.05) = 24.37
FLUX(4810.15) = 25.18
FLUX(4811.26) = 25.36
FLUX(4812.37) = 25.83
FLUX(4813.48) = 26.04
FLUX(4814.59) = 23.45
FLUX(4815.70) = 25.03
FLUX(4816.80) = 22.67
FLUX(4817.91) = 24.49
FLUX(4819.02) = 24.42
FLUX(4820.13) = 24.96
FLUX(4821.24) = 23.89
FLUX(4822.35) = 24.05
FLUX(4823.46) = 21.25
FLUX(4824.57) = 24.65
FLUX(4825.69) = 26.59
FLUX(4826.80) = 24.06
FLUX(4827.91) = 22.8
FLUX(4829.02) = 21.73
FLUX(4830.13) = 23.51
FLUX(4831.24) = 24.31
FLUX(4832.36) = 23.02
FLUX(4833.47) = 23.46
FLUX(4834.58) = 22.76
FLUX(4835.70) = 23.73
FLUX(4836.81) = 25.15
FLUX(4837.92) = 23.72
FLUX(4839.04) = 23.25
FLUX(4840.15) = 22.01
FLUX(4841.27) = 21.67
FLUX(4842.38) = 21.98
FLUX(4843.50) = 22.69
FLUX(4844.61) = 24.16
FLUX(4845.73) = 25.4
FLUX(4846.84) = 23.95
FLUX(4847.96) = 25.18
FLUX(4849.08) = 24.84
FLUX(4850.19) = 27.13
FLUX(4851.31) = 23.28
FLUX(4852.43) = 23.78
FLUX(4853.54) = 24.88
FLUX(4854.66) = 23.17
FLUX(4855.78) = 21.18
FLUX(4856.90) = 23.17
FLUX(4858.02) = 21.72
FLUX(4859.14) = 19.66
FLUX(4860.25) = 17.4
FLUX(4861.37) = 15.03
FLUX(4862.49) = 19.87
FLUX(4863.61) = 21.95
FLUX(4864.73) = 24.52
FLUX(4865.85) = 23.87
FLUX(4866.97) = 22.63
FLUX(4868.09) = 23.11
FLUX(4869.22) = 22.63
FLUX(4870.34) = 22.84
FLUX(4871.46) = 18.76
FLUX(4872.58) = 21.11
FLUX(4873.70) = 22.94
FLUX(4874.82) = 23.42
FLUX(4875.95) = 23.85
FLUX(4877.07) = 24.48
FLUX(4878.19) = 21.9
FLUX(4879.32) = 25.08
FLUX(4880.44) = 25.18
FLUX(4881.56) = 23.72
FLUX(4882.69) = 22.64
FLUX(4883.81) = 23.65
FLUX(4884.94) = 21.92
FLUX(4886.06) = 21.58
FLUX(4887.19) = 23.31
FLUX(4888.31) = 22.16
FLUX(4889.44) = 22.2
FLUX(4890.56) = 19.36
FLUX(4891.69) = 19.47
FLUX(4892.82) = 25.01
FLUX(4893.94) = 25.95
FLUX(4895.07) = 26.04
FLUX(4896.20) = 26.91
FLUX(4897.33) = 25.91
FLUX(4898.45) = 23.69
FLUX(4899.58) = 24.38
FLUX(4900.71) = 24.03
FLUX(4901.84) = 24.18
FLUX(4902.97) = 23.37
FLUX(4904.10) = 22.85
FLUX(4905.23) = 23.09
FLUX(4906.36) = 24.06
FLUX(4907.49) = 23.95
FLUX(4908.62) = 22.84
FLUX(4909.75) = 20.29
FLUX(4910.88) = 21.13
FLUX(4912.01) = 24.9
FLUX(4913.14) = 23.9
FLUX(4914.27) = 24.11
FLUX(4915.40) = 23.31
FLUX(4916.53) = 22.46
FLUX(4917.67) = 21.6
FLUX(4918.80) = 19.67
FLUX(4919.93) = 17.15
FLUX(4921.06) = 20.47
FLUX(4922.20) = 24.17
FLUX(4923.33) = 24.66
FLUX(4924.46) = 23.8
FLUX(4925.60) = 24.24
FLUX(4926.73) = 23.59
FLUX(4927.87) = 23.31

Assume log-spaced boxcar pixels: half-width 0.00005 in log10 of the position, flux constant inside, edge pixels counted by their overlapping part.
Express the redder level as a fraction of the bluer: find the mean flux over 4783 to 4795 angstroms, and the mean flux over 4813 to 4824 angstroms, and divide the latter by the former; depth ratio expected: 1.05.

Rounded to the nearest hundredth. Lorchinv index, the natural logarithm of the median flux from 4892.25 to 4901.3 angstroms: 3.24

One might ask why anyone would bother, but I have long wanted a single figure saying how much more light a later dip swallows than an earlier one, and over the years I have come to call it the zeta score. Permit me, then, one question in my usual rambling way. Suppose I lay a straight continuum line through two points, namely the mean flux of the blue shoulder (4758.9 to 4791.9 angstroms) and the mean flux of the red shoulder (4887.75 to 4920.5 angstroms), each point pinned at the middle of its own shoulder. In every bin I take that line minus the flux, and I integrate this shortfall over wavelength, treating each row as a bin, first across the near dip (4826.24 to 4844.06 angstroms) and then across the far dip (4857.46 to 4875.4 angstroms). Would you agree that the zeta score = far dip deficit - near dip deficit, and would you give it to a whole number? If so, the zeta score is 31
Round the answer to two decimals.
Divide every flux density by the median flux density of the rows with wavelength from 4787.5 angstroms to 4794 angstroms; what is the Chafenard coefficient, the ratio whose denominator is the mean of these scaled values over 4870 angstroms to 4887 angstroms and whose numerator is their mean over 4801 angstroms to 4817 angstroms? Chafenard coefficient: 1.05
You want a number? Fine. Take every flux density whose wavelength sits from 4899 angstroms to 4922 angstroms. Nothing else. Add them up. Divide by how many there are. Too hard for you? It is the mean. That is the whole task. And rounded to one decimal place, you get 22.6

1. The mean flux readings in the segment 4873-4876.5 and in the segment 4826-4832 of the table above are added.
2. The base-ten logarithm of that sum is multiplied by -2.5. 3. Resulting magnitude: -4.173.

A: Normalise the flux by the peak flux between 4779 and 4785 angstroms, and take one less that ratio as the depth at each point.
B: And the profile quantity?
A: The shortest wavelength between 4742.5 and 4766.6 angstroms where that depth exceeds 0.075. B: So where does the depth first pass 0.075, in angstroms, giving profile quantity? 4748.53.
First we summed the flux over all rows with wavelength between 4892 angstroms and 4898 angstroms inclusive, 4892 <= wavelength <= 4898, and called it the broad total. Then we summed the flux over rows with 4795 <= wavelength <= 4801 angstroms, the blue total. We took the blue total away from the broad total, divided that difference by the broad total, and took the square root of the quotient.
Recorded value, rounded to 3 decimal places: 0.239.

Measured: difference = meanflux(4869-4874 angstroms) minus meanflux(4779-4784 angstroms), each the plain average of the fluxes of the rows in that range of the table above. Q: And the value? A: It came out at -1.7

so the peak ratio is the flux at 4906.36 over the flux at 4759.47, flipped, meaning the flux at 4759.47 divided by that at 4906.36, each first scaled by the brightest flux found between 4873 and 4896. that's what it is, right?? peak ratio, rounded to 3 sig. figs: 1.00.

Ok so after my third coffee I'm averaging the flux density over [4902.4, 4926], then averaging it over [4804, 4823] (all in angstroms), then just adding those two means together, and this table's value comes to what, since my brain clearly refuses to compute 46.8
